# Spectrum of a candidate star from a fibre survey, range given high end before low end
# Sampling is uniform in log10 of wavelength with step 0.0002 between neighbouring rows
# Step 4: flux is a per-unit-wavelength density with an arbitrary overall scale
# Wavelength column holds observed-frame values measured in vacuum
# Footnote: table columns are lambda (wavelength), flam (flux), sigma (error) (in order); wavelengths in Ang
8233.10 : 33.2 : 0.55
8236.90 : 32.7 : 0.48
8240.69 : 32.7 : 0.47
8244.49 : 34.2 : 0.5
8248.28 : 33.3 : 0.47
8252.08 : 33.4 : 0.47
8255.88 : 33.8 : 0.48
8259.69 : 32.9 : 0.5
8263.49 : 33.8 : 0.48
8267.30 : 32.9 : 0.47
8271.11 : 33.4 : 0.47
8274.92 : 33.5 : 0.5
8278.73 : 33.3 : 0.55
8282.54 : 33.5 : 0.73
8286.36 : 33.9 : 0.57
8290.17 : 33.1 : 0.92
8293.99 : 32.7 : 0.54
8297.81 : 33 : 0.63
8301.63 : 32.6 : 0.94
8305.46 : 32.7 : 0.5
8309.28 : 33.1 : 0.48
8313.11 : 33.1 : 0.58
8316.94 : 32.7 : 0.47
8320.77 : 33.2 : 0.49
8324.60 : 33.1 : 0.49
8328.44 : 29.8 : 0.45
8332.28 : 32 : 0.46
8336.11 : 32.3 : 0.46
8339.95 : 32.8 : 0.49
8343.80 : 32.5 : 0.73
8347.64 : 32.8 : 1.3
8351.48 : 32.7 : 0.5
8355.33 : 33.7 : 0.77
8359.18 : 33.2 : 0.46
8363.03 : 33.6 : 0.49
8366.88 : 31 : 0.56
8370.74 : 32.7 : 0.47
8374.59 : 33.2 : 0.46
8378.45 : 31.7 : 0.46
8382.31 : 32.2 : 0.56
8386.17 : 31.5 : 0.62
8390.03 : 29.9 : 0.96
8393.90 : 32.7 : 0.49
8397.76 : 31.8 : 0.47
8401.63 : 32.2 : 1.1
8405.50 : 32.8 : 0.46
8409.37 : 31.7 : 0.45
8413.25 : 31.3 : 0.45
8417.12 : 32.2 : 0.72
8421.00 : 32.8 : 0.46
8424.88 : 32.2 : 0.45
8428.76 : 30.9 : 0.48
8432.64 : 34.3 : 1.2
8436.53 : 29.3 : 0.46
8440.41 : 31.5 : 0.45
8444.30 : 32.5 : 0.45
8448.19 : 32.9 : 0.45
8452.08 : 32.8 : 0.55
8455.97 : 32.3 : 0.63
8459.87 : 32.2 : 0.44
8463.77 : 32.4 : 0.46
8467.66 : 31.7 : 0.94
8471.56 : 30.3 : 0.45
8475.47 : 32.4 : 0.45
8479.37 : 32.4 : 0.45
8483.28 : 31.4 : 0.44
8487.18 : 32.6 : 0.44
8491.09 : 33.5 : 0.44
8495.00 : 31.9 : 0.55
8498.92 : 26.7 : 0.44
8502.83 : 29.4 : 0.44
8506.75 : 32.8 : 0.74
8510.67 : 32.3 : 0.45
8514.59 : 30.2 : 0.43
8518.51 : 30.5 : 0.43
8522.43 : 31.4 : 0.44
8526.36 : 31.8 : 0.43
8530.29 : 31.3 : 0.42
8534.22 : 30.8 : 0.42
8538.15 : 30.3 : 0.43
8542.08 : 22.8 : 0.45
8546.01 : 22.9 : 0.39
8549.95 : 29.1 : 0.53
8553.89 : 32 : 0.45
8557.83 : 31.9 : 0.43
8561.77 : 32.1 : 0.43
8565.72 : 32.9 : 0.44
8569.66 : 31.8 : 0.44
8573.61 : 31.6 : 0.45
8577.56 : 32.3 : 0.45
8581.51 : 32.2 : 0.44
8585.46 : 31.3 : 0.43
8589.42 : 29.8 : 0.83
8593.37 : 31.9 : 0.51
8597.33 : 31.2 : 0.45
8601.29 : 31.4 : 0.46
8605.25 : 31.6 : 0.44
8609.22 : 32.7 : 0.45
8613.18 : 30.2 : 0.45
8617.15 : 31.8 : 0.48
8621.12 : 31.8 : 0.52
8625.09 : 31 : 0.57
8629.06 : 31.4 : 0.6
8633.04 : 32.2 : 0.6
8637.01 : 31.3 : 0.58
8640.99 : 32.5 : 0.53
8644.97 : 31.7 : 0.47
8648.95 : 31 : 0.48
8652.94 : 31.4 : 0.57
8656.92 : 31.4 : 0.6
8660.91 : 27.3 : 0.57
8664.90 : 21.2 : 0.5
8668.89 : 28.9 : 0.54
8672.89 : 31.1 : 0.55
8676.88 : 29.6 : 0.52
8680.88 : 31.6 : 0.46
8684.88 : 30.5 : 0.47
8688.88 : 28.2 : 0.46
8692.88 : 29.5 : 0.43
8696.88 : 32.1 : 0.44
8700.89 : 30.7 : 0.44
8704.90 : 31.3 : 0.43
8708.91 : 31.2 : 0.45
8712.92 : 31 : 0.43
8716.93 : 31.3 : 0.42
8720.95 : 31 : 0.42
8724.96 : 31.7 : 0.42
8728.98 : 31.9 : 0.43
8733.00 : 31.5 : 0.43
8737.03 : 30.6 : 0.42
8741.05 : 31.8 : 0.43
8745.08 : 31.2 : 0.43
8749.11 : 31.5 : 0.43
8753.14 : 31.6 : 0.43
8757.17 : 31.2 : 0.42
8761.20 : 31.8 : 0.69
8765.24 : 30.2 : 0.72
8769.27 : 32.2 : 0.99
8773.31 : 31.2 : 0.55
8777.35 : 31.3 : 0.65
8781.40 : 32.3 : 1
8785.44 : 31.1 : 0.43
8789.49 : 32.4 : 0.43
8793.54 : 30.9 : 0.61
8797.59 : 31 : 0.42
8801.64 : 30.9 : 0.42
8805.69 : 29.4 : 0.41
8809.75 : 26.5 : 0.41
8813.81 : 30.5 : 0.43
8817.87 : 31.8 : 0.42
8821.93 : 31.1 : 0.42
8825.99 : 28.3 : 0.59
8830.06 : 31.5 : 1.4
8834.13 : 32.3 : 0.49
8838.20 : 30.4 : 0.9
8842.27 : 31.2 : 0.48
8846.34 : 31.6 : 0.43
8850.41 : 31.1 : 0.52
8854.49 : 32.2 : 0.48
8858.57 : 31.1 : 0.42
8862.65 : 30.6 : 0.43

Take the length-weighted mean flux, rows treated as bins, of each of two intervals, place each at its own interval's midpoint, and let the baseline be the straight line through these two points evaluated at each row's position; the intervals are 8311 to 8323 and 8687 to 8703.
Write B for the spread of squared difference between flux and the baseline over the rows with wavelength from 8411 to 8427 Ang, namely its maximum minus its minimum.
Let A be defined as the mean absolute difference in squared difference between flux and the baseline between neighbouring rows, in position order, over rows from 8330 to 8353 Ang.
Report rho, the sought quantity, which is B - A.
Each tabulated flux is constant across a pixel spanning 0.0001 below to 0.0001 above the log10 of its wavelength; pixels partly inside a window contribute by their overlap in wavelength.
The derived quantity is 1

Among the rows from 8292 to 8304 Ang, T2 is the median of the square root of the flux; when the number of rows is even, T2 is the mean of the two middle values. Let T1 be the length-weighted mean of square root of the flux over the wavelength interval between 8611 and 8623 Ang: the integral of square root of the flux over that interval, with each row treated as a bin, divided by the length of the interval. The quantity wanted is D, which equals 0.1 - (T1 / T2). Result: -0.878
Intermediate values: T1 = 5.59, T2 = 5.72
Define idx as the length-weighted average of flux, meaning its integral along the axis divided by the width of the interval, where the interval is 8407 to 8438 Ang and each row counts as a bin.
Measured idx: 31.9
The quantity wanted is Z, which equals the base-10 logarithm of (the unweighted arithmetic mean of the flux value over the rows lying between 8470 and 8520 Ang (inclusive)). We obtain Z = 1.495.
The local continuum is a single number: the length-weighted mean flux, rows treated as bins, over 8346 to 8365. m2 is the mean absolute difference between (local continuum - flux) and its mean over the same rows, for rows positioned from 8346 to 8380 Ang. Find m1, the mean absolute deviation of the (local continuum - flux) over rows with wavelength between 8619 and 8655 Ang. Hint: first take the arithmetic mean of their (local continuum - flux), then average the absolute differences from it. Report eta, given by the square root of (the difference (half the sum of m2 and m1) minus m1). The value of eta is 0.3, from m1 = 0.41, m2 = 0.6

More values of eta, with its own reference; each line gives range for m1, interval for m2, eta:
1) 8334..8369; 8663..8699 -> 0.9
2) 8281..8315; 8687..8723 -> 0.5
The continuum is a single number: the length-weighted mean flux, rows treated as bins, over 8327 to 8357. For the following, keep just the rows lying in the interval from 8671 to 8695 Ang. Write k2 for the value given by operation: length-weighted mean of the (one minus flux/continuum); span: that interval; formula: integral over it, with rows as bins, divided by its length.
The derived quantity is 0.070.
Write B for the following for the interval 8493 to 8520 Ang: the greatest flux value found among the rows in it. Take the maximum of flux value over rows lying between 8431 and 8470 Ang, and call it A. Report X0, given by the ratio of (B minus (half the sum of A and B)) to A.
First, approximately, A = 34.3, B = 32.8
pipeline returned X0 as -0.022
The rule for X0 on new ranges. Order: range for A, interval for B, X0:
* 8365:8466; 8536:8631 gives -0.020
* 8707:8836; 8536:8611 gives 0.008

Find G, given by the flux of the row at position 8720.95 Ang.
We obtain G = 31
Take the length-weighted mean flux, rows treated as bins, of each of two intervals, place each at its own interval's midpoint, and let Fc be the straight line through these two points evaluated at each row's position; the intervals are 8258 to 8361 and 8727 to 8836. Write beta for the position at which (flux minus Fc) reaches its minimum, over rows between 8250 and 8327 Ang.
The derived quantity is 8301.63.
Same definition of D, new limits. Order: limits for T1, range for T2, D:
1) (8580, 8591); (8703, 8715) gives -0.898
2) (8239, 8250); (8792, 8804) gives -0.940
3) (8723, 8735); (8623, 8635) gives -0.905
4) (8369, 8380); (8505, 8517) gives -0.904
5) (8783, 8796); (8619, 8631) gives -0.901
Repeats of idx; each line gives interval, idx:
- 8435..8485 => 31.9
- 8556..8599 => 31.7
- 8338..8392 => 32.4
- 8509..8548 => 29.4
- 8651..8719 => 29.9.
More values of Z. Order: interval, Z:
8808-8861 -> 1.488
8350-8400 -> 1.509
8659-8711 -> 1.469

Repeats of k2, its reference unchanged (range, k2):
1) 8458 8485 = 0.016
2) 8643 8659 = 0.031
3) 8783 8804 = 0.034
